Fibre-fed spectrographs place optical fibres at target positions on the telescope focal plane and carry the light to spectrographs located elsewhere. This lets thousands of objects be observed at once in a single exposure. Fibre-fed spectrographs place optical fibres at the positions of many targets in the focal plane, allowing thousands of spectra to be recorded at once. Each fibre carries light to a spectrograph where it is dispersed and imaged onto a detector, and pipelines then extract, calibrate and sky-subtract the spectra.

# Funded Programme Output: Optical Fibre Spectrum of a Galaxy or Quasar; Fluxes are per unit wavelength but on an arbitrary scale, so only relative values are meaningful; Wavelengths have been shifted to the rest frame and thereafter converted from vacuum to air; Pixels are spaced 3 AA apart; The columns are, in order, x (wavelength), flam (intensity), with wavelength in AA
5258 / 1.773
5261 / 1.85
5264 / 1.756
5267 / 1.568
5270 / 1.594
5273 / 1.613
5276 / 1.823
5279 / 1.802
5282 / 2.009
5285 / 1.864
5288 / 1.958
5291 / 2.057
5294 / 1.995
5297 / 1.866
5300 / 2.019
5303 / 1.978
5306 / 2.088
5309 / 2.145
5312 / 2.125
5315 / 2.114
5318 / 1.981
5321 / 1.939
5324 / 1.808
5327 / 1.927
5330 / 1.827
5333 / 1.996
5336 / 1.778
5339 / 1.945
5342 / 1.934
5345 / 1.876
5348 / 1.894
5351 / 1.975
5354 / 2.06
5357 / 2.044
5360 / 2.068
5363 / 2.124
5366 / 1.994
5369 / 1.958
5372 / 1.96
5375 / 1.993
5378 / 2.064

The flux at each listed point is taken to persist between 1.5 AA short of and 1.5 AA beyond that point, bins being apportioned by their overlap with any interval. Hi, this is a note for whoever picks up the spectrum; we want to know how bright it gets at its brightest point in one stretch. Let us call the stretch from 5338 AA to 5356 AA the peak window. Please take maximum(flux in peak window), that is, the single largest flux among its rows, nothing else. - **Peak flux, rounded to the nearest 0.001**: 2.060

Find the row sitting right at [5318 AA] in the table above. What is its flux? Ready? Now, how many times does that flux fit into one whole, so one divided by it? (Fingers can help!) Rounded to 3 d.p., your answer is 0.505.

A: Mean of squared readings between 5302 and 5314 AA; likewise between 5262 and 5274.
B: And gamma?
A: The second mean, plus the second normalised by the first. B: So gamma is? 3.3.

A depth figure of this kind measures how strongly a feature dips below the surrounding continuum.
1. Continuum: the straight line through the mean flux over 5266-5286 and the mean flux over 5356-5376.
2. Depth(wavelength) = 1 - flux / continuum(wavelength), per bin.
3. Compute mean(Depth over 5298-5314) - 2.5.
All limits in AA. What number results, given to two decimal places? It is -2.62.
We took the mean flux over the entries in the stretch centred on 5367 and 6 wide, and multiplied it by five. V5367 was 9.9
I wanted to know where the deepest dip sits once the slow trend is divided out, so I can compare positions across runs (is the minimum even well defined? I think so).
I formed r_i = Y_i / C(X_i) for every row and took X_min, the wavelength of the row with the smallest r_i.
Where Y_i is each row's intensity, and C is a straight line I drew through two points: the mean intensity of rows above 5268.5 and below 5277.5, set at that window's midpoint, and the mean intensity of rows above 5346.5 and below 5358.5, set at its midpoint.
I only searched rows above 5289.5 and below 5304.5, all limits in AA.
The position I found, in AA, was 5297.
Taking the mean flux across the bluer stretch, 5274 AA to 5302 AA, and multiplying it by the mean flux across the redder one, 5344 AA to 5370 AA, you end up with 3.86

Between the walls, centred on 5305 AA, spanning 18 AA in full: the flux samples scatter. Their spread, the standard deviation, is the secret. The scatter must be 0.10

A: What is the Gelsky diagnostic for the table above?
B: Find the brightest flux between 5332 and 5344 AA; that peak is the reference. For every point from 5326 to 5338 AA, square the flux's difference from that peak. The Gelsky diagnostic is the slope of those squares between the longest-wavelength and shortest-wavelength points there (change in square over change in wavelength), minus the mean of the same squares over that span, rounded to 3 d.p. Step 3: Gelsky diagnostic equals -0.015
